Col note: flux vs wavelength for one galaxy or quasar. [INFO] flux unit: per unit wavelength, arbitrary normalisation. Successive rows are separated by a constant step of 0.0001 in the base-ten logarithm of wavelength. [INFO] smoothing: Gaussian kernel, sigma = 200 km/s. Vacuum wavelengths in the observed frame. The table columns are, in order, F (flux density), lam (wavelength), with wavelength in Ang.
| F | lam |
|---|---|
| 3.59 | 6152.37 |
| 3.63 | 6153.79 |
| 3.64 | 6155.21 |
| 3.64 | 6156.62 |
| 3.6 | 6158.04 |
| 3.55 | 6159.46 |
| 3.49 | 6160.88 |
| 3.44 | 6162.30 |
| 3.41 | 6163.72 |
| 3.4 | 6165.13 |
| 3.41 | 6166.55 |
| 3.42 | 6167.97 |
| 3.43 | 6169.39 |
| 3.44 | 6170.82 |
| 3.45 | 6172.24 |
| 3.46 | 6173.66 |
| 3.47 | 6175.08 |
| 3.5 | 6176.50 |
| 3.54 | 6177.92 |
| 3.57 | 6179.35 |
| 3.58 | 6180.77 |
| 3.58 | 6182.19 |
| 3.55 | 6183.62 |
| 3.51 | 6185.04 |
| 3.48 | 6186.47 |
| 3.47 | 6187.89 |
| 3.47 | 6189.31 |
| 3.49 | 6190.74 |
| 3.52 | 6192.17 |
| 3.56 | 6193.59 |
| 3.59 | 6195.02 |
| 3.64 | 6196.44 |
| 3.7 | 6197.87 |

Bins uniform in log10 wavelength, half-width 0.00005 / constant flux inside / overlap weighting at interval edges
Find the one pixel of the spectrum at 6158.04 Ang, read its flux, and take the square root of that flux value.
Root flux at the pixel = 1.90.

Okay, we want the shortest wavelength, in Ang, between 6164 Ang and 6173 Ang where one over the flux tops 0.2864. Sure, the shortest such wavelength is 6165.13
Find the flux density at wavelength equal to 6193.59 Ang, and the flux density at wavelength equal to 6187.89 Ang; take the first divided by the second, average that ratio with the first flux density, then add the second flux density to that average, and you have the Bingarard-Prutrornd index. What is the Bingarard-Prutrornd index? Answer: 5.76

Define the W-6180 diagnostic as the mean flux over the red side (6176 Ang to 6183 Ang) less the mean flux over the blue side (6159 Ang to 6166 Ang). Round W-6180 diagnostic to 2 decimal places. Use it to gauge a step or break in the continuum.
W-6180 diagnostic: 0.10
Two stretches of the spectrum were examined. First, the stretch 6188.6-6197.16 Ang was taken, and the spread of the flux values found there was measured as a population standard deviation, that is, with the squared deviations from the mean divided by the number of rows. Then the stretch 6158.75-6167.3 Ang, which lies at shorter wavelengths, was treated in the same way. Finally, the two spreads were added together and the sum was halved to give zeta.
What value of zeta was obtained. 0.056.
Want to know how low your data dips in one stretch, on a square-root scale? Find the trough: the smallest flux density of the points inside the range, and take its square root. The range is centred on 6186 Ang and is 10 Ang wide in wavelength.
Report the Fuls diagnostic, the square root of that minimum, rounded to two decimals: 1.86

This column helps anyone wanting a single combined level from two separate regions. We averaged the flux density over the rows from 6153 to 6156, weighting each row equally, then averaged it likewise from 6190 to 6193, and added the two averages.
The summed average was 7.14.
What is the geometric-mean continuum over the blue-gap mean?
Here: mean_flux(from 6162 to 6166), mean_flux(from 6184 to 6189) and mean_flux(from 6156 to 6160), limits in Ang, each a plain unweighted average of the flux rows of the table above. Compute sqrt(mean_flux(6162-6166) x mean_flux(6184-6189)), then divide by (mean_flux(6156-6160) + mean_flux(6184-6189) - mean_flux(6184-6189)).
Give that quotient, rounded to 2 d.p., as 0.96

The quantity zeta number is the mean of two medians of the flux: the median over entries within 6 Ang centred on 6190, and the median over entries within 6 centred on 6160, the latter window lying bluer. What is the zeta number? 3.50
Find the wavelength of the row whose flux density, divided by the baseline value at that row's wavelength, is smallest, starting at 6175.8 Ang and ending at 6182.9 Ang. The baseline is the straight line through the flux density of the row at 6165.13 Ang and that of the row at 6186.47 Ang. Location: 6176.50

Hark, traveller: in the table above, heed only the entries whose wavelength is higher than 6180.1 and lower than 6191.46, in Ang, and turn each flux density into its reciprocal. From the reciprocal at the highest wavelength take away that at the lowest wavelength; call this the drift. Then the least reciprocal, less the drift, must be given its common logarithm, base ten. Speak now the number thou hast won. -0.565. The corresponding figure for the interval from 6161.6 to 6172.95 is -0.537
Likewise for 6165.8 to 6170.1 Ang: -0.533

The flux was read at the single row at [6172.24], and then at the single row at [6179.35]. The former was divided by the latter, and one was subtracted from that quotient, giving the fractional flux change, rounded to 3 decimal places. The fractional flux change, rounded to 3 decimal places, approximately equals -0.034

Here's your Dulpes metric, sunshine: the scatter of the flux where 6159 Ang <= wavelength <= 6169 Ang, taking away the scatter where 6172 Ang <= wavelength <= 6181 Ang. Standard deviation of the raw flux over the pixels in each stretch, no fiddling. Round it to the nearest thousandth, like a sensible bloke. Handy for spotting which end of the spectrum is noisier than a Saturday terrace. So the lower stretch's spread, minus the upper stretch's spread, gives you 0.001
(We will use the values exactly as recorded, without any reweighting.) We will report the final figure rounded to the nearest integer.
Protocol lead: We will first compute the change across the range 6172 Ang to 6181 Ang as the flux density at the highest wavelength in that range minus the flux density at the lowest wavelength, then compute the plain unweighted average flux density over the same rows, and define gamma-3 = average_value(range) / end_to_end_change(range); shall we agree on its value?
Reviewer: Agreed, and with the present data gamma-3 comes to 27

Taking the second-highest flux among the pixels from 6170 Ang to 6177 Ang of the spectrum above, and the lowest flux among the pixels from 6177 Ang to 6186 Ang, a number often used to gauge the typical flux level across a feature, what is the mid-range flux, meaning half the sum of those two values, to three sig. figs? 3.49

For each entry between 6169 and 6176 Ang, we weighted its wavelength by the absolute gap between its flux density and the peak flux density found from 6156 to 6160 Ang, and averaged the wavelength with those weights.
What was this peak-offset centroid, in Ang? 6172.1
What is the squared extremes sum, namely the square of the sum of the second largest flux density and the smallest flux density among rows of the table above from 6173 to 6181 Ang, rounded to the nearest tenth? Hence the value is 49.4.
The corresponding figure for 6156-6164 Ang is 49.1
